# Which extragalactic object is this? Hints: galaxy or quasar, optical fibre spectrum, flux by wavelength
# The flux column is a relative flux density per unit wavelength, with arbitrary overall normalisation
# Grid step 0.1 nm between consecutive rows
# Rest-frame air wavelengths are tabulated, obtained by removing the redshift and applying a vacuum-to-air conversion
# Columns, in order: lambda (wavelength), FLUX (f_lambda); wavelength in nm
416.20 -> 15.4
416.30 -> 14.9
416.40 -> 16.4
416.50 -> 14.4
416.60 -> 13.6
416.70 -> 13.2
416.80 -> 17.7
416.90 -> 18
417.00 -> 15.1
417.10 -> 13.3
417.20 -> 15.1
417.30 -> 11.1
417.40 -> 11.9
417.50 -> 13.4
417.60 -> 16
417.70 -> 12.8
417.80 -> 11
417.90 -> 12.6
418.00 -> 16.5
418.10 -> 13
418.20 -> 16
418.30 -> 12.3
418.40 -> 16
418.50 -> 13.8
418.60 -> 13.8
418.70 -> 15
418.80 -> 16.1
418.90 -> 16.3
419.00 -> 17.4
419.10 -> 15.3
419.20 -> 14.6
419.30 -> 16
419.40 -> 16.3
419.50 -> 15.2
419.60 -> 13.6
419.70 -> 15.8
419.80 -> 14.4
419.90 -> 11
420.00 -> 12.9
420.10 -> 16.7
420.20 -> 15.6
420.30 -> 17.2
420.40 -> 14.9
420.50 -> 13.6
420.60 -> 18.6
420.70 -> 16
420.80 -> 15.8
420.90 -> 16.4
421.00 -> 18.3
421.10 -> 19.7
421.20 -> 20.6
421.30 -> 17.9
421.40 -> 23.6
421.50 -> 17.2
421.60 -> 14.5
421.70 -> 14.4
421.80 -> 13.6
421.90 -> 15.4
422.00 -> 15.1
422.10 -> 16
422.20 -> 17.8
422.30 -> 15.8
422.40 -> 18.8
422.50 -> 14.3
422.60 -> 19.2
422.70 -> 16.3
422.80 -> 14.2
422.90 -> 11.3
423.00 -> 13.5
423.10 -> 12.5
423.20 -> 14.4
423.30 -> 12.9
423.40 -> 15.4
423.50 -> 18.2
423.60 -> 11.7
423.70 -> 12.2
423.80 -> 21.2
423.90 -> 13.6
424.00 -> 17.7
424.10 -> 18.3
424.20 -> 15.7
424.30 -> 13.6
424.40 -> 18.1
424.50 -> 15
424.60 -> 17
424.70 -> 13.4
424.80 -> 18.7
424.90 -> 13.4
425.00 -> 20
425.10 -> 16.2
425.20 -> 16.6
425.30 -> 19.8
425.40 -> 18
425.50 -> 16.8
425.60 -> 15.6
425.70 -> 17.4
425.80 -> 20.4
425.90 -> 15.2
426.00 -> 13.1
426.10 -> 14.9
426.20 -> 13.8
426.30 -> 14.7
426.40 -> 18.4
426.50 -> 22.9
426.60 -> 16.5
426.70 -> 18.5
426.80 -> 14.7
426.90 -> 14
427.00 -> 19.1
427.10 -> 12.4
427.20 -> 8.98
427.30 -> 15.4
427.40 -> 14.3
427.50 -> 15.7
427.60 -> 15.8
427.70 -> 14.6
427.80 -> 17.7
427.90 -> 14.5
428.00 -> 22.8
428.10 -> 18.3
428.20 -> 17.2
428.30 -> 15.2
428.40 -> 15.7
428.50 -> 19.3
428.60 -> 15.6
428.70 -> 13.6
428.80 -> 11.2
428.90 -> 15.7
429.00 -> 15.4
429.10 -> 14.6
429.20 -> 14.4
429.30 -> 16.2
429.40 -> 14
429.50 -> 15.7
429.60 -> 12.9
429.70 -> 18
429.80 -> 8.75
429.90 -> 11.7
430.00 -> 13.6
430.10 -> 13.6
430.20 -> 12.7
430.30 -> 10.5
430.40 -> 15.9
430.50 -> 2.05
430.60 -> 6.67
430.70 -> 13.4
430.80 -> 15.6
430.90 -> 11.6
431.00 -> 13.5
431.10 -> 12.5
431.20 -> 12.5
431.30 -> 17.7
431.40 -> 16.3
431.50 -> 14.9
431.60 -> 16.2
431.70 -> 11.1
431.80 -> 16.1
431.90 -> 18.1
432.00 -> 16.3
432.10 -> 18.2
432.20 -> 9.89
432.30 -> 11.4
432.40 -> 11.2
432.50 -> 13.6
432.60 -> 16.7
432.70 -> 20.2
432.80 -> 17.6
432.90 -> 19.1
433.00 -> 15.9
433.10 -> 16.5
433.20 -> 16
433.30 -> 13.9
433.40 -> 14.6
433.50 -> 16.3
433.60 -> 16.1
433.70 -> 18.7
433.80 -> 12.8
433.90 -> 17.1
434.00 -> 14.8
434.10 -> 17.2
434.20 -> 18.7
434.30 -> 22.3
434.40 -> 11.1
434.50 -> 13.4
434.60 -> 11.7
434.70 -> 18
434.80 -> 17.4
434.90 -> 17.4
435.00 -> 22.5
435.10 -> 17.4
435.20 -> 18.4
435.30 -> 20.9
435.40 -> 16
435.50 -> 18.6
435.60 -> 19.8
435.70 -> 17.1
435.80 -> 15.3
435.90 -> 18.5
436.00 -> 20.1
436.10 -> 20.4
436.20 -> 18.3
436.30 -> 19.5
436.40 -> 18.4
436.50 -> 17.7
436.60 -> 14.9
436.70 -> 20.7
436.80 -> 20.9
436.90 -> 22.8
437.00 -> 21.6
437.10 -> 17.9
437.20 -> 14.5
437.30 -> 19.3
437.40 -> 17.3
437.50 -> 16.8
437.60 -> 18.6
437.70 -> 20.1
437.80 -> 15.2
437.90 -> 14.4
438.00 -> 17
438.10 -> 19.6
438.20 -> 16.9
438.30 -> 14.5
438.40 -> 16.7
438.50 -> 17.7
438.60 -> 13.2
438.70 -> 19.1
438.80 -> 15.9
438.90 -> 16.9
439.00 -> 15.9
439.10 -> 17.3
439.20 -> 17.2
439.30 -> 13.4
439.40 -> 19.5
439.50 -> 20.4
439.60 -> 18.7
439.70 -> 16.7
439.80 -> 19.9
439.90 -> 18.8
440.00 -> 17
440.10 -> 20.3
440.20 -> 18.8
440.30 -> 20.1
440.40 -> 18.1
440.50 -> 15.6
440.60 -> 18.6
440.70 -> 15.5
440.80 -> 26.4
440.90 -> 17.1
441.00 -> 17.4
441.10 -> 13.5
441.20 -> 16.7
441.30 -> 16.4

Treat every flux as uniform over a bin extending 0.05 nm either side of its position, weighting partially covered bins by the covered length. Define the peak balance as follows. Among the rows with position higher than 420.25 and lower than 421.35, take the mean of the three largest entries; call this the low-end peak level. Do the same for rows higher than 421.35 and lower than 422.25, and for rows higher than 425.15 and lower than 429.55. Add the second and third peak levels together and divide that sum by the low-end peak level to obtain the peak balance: 2.12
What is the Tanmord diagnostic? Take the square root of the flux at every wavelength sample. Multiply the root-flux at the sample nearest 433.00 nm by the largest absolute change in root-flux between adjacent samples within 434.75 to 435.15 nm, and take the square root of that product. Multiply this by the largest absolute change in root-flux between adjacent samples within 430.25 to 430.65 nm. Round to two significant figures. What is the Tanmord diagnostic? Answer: 3.9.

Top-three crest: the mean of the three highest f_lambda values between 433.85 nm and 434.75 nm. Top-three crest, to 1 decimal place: 19.7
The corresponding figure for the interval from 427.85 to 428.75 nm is 20.1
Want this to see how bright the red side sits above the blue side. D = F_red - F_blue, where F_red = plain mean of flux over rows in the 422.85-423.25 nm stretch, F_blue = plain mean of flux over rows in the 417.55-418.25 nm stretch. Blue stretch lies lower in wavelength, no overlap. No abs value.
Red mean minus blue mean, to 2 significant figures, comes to -1.1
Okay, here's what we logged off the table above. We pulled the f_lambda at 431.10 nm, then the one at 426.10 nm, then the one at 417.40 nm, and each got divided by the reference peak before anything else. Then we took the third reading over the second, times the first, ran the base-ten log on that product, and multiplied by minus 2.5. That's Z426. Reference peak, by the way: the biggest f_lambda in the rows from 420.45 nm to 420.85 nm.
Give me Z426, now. 0.7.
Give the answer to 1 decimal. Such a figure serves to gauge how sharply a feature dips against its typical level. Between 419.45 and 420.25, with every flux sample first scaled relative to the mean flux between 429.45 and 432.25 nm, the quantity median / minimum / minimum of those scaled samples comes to 1.6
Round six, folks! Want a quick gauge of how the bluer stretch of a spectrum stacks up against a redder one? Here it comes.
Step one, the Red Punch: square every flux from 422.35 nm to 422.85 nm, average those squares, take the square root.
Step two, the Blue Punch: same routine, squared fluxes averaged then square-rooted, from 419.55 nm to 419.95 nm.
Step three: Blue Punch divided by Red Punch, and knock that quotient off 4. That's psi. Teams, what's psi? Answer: 3.17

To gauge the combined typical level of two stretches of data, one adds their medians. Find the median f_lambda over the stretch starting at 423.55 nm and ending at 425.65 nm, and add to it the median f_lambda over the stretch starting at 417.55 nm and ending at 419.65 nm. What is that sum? 31.8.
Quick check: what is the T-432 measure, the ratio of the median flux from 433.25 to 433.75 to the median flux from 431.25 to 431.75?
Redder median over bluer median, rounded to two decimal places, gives 0.99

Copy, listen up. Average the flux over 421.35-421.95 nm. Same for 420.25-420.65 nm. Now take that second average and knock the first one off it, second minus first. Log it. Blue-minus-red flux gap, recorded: -0.4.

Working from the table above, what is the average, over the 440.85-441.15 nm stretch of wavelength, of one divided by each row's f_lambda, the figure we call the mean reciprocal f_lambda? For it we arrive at 0.0633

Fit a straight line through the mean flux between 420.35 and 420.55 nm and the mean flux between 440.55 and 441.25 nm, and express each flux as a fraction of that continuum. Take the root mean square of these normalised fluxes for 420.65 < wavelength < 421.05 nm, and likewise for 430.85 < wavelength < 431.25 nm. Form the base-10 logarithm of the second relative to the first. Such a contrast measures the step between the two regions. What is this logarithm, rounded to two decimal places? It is -0.17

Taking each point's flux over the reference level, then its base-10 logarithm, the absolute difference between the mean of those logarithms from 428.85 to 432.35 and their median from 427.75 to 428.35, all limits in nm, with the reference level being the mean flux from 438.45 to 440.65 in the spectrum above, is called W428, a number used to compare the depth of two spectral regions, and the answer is 0.13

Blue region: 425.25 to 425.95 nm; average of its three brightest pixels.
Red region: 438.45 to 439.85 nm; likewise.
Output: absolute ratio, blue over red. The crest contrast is 0.97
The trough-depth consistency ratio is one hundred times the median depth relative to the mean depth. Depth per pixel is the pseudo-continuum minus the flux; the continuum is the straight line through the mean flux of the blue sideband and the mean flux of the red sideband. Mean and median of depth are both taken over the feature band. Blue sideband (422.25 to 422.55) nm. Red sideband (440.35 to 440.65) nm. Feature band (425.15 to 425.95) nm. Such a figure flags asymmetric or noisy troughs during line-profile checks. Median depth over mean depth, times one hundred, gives 61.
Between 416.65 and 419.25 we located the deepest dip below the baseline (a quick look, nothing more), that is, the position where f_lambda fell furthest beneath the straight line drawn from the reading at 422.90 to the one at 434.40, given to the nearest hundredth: 417.80 nm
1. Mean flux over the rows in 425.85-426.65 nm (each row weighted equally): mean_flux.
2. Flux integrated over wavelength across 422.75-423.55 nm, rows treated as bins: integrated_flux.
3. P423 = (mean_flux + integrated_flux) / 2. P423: 13.7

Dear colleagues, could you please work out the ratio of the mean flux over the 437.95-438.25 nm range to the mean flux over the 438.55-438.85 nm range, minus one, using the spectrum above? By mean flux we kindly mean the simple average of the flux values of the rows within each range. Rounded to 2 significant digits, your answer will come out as 0.11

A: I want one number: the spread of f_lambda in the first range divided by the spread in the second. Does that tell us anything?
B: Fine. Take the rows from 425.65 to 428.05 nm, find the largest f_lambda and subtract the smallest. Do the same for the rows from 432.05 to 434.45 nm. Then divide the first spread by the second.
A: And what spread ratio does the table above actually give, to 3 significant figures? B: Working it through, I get 1.12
